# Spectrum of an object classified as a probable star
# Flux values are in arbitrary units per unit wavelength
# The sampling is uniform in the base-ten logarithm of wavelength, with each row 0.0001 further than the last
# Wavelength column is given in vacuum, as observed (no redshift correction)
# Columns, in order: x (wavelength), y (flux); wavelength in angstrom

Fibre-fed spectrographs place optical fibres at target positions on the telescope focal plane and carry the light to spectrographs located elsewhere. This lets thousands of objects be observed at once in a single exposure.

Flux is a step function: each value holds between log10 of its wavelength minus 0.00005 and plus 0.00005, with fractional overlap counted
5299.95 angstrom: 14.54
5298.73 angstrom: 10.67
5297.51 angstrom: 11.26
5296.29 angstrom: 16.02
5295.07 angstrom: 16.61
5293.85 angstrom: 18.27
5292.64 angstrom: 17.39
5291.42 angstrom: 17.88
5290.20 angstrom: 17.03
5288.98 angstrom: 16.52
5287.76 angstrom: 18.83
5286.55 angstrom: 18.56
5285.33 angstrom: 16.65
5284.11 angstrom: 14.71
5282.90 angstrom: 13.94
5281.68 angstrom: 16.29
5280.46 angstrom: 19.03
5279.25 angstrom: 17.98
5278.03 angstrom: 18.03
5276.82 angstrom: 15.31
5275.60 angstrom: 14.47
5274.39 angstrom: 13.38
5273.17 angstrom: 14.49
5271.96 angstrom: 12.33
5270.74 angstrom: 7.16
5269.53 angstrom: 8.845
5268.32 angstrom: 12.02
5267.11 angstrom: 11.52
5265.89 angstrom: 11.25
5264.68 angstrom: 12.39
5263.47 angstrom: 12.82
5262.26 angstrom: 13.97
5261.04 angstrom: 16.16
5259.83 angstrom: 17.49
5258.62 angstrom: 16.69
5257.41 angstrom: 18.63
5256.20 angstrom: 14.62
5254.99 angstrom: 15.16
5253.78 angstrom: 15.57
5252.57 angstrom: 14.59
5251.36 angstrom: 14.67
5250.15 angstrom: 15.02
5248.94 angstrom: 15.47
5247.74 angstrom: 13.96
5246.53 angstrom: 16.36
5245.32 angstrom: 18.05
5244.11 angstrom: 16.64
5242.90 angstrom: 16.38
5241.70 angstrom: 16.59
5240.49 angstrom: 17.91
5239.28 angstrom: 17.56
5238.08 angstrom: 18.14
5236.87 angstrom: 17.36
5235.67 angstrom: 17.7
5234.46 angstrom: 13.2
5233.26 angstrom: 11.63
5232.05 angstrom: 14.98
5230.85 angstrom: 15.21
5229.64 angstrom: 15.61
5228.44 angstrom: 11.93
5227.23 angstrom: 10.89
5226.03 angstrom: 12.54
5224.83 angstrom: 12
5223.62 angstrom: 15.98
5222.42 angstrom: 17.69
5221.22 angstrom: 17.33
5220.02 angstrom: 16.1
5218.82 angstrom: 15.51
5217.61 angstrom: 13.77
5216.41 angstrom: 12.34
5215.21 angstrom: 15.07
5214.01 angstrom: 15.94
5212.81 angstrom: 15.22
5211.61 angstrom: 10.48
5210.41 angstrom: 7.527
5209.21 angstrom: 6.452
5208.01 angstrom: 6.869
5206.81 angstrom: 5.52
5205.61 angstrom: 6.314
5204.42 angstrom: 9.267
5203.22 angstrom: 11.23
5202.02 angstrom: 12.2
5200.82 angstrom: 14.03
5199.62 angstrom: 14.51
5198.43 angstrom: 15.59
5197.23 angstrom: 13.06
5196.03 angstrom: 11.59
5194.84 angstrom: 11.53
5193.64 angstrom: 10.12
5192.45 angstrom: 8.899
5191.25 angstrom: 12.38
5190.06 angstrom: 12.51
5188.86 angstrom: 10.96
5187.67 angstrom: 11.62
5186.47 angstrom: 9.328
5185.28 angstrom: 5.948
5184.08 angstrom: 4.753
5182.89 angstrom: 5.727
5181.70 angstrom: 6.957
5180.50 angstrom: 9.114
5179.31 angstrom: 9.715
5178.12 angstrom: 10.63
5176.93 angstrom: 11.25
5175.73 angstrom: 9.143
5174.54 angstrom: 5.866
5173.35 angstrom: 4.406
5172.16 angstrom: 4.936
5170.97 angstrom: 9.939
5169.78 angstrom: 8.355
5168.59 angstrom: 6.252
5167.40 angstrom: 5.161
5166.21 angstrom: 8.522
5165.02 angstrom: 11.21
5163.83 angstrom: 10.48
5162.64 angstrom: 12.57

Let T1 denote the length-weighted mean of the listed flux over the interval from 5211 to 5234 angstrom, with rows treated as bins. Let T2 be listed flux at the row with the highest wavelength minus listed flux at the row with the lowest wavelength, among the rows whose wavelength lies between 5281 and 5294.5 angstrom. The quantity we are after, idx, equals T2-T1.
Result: -12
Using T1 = 14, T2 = 2.0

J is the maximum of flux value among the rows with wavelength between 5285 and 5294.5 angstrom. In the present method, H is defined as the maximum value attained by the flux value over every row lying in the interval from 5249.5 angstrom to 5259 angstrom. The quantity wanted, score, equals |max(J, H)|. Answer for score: 18.8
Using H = 18.63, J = 18.83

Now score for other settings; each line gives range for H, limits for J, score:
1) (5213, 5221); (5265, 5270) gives 16.1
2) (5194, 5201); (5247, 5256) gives 15.6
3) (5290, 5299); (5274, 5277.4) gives 18.3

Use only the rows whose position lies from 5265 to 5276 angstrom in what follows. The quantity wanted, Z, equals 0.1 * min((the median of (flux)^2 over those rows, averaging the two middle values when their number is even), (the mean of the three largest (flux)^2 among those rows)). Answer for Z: 14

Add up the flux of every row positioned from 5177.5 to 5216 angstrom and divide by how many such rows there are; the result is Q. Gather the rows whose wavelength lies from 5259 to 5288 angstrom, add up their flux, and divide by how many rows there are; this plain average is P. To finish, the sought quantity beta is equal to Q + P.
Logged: 24.8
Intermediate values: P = 14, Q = 10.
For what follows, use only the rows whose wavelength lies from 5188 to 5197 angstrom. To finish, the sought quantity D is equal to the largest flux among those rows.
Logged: 12.51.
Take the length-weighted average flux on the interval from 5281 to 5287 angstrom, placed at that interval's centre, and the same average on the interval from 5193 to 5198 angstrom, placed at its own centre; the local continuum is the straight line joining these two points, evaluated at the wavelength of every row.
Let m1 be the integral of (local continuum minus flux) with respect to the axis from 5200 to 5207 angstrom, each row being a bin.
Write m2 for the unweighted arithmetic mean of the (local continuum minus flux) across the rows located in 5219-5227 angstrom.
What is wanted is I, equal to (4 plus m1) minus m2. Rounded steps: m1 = 13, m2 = -2.3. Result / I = 20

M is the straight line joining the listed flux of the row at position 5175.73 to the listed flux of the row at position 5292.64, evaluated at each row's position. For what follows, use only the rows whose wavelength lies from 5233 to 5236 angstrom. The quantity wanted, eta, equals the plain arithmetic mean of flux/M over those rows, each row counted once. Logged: 1.07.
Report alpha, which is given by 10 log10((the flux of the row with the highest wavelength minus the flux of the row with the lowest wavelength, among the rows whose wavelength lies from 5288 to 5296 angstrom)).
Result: -10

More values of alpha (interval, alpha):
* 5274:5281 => 8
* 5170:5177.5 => 1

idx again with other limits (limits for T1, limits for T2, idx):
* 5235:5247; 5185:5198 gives -10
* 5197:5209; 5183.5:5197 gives -4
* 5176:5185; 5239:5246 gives -8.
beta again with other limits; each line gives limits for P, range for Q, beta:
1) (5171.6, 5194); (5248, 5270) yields 22.9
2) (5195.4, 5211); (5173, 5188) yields 18.4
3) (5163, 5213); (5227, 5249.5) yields 25.0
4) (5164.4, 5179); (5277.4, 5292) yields 25.1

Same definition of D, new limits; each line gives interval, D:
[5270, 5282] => 19.03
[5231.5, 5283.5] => 19.03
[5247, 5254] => 15.57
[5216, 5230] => 17.69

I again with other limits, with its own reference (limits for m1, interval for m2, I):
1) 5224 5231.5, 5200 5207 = 3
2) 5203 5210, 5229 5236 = 39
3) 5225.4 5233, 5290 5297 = 4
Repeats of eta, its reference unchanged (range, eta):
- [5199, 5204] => 1.19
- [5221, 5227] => 1.21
